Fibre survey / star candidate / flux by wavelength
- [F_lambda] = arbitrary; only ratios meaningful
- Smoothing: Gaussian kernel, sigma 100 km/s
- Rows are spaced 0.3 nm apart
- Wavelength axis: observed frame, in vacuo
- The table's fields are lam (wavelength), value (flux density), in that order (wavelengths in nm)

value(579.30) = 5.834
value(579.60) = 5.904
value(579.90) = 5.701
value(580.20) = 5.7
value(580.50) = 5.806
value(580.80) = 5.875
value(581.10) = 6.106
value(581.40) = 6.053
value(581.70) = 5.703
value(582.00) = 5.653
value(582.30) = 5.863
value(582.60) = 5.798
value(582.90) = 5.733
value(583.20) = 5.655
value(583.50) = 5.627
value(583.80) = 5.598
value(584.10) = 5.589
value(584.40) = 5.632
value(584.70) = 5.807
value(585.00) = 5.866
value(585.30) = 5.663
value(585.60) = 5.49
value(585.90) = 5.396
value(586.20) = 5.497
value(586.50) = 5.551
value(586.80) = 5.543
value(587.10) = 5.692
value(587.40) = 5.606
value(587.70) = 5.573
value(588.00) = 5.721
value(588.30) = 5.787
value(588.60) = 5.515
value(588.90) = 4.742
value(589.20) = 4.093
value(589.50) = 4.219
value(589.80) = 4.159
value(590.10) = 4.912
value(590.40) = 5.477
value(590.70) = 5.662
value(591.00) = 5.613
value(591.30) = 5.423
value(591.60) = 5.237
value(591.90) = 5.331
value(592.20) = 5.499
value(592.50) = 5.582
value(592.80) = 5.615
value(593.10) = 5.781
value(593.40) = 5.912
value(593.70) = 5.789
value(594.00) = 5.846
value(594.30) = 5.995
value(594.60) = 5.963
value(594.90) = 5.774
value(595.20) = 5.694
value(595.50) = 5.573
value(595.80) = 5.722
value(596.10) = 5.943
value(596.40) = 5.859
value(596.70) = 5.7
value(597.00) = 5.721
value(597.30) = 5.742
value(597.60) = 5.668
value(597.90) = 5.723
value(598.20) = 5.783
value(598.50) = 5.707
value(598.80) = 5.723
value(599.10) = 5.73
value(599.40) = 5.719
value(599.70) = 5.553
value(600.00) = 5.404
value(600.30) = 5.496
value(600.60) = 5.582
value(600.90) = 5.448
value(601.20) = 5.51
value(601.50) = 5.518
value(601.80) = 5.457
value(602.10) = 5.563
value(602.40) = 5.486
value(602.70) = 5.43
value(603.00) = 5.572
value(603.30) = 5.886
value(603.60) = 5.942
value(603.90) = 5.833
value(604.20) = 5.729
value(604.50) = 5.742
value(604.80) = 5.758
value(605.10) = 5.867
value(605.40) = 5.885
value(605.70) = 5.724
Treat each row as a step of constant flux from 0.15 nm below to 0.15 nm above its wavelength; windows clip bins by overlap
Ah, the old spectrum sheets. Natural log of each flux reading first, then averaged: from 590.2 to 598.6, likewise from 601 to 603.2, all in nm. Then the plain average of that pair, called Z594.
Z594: 1.72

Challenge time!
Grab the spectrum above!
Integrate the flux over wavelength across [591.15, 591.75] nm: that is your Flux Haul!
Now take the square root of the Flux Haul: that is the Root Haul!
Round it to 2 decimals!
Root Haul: 1.79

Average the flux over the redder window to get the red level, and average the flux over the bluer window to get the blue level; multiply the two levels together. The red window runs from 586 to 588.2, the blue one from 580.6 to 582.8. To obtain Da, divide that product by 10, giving 3.28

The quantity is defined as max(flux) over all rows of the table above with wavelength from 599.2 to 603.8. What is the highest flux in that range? 5.942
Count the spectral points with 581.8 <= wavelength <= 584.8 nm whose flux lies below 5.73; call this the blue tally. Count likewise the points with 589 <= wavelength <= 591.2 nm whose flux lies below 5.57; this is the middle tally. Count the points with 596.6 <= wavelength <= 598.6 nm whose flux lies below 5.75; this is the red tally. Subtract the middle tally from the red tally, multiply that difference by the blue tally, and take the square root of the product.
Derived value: 2.4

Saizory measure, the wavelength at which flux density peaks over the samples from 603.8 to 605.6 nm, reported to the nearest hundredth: 605.40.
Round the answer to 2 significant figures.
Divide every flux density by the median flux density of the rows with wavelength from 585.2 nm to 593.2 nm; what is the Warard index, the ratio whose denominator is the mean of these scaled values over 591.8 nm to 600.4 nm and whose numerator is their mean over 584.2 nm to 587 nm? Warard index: 0.98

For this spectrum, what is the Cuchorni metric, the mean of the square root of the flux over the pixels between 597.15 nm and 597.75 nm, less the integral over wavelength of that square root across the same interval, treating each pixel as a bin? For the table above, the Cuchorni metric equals 0.955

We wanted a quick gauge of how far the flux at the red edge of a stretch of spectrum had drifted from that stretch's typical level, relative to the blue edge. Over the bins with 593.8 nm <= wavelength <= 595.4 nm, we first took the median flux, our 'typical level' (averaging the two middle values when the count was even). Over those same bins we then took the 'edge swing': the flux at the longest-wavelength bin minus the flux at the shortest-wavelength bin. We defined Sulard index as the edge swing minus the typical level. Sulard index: -6.00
